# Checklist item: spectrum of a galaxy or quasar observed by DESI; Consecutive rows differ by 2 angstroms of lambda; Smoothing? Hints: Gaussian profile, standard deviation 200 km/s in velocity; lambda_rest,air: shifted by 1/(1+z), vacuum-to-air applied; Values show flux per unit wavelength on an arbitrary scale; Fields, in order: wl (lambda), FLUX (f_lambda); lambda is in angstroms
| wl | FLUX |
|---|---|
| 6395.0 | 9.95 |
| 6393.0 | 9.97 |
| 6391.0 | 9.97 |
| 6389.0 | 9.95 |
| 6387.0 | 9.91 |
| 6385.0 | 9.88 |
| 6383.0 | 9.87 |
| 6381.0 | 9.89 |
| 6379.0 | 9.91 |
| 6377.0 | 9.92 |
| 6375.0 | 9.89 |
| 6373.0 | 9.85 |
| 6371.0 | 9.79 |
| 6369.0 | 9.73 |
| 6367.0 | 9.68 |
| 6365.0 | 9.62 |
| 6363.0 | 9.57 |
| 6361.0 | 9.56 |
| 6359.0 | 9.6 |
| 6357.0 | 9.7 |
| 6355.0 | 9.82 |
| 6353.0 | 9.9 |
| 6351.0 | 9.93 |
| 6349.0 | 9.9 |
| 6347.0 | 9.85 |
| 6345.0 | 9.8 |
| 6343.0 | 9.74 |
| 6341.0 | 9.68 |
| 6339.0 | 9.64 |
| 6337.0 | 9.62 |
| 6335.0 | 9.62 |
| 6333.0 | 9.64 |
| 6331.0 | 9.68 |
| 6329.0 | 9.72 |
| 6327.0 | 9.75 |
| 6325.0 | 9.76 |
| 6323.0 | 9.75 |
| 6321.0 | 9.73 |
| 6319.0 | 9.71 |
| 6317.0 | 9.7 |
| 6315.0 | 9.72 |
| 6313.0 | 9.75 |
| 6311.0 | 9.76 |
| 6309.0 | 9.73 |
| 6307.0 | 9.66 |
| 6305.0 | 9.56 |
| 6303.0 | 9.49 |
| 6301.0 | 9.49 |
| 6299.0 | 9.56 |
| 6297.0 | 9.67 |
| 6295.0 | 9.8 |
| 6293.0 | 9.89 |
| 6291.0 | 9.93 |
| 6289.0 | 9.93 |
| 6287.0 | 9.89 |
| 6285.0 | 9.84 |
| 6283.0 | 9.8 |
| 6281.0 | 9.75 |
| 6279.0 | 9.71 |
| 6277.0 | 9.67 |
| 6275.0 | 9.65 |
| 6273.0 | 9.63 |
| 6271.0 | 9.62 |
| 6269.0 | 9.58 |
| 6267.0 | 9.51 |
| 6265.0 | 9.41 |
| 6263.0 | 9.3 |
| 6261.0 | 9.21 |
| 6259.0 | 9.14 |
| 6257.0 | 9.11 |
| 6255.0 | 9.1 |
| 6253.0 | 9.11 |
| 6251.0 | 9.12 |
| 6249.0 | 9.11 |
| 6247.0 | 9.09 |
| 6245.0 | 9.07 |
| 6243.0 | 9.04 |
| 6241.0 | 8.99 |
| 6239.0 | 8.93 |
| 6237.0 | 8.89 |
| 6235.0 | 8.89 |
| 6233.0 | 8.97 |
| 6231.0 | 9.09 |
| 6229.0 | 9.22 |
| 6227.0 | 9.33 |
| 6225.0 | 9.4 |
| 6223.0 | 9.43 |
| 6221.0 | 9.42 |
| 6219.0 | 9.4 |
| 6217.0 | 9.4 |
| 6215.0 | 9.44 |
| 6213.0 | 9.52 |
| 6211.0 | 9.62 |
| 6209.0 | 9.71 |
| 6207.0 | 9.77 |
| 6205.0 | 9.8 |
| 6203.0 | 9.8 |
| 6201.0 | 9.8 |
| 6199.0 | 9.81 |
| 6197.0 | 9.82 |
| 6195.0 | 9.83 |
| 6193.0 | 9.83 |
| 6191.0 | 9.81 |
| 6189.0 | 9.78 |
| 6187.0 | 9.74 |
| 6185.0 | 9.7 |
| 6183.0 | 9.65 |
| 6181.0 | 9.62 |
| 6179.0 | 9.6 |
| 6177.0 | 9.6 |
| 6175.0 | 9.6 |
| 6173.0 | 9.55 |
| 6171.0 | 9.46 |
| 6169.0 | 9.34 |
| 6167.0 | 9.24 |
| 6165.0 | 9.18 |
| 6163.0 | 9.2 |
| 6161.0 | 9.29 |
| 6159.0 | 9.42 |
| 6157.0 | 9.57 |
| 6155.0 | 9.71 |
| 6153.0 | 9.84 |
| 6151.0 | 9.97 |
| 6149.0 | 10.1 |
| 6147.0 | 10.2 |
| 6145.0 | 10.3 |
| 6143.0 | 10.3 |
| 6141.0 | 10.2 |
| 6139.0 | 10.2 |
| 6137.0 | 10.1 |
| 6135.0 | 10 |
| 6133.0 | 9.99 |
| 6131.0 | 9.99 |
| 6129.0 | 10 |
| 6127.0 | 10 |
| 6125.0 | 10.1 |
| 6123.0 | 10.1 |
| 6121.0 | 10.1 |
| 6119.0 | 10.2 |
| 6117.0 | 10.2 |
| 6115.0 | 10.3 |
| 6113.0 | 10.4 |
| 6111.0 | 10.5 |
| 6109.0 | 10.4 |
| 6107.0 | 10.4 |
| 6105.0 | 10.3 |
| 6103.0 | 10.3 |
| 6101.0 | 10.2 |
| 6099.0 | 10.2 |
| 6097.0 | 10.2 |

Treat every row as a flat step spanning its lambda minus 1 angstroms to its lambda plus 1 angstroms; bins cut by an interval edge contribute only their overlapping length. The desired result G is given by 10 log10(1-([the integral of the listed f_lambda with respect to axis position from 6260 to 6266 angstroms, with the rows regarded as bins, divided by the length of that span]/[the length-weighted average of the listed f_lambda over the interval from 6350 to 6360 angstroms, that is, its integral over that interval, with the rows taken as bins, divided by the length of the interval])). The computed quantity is -13.1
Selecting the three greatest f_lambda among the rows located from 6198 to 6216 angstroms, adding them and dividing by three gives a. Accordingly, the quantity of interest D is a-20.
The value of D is -10.2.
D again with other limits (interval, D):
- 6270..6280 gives -10.3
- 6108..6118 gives -9.6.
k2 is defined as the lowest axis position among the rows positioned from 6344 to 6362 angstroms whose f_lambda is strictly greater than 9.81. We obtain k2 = 6347.0 angstroms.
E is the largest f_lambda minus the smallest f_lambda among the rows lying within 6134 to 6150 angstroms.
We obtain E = 0.30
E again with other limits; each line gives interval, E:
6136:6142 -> 0.10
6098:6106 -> 0.10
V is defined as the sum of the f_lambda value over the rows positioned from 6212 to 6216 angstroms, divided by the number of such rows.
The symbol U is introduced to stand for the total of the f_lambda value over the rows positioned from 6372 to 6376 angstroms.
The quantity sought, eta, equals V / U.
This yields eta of 0.48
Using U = 19.7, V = 9.5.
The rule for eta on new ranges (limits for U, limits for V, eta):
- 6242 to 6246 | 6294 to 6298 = 0.54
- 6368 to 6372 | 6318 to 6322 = 0.50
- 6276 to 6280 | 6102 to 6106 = 0.53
